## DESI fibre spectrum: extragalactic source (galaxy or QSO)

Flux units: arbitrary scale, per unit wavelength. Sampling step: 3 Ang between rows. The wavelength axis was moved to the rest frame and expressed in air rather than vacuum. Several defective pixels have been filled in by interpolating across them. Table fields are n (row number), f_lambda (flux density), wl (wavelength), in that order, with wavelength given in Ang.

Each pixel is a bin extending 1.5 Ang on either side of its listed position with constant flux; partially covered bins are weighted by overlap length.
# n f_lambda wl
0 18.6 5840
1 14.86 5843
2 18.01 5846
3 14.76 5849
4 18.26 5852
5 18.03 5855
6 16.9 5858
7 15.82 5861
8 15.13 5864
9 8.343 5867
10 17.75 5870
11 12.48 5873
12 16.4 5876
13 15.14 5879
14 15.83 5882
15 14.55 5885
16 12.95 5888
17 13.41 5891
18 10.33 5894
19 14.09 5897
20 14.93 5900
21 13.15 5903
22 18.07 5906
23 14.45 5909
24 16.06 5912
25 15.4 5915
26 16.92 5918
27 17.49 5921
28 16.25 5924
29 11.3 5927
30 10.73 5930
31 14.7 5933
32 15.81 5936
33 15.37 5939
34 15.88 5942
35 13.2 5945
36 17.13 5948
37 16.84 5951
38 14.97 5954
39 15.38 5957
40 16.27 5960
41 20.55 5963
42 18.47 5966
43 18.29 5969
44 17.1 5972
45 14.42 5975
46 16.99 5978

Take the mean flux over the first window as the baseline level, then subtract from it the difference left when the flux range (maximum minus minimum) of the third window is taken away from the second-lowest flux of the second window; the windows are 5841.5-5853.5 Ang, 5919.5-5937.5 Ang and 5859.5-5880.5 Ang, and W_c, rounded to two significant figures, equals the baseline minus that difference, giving 15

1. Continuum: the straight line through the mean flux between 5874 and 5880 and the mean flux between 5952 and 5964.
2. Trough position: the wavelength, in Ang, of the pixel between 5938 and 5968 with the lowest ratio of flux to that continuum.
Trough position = 5945 Ang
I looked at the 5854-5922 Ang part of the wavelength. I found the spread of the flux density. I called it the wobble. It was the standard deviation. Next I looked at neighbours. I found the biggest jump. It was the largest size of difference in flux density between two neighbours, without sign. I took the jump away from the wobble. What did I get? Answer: -7.0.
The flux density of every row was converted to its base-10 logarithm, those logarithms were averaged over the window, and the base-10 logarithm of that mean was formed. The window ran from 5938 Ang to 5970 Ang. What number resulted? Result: 0.085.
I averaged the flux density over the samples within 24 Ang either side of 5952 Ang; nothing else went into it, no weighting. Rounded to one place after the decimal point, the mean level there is 15.9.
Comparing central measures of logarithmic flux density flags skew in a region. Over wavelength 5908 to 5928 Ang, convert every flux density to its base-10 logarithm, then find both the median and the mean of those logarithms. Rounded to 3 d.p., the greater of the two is 1.206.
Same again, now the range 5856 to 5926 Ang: 1.180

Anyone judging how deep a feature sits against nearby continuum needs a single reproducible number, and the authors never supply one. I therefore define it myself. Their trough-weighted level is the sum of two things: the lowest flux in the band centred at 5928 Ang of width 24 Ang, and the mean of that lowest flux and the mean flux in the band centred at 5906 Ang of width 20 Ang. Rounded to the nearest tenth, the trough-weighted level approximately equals 23.7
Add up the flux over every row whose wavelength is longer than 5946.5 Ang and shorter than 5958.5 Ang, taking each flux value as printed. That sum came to 64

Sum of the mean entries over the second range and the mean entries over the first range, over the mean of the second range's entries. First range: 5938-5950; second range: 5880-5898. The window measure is 2.14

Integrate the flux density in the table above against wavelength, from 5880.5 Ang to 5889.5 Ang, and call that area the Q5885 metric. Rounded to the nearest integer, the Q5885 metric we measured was 130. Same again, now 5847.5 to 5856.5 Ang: 153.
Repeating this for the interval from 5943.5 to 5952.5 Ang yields 142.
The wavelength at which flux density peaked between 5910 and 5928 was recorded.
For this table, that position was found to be 5921 Ang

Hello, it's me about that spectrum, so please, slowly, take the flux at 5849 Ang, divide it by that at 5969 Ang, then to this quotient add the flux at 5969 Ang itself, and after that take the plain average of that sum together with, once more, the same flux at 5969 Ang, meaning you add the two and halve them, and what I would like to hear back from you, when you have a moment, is 18.7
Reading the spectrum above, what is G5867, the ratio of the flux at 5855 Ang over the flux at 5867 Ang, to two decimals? 2.16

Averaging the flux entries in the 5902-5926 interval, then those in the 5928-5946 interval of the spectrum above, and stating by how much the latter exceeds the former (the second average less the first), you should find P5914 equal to -2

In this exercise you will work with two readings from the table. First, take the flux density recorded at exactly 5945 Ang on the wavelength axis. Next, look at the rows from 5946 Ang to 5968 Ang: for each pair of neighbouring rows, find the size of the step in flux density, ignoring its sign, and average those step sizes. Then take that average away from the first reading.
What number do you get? 11.6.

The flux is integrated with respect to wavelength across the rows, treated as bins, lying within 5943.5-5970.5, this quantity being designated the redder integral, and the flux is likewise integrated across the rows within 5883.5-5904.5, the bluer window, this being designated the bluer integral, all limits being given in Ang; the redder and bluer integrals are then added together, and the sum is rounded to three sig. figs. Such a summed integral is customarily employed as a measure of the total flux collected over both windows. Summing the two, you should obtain 734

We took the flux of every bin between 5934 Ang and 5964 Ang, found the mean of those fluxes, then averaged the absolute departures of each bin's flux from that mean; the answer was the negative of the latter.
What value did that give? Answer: -1.2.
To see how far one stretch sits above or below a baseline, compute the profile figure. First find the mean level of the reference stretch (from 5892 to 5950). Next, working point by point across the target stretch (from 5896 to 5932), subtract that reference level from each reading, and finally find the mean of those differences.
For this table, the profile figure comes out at 0.10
